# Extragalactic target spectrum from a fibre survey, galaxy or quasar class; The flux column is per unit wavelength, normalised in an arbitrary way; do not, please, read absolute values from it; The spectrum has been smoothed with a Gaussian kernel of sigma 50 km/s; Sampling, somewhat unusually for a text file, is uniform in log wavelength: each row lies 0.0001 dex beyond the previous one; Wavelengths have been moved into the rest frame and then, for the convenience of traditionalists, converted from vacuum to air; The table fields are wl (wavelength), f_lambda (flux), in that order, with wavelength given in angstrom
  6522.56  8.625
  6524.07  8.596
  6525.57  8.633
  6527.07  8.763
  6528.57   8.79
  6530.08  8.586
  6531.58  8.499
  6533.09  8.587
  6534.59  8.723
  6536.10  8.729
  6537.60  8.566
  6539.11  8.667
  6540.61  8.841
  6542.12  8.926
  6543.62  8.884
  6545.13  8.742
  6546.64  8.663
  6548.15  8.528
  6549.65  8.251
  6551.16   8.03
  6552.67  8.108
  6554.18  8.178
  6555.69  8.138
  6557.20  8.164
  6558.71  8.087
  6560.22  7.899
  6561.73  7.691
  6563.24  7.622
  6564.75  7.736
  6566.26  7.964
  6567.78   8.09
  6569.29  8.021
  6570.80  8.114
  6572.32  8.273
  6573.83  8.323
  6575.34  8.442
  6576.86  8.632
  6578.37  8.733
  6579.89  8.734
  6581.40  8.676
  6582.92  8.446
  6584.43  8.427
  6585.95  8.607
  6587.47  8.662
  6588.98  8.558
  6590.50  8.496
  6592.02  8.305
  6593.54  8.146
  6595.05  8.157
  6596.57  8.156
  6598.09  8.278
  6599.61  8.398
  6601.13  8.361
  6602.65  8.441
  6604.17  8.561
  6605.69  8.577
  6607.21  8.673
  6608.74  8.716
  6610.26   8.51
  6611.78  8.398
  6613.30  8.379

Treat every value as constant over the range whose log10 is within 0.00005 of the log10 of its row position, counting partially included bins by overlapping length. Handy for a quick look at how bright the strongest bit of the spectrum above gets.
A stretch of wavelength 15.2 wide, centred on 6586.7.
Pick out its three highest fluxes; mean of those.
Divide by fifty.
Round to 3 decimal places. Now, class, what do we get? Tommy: 0.174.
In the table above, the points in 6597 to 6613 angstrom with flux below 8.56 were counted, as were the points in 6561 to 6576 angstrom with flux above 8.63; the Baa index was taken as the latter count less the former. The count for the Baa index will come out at -6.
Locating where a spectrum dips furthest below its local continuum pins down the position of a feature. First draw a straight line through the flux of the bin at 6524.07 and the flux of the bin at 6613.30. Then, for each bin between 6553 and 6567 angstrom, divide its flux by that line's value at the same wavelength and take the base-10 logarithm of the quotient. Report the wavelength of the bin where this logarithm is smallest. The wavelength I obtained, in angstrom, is 6563.24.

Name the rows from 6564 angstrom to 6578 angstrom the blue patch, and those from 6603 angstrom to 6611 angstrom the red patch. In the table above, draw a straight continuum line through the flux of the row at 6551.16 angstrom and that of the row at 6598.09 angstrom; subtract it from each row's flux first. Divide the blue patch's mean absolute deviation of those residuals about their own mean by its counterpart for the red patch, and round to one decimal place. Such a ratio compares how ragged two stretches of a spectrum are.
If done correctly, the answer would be 2.9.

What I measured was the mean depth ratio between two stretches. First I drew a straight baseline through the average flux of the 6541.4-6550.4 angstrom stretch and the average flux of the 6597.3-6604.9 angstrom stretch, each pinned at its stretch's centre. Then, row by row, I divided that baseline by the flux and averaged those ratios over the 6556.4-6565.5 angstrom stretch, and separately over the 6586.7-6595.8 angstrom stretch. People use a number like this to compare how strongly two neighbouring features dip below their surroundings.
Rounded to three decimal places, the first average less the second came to 0.085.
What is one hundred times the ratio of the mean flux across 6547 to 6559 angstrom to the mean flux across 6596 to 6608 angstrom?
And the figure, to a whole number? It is 97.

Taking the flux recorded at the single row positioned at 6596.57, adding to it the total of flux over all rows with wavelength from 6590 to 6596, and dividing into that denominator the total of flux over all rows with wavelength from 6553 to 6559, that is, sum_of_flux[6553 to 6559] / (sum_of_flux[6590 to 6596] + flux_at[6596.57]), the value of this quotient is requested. 0.79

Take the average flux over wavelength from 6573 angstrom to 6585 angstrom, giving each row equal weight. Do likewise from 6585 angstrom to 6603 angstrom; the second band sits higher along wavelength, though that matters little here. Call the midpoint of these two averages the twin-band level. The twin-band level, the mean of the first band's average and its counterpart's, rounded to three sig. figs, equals 8.47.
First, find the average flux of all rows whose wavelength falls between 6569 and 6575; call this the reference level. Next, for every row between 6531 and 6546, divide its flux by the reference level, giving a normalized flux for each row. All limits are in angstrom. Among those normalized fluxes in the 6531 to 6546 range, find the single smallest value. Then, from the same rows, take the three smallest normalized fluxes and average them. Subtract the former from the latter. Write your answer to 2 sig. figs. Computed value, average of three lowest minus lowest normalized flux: 0.0063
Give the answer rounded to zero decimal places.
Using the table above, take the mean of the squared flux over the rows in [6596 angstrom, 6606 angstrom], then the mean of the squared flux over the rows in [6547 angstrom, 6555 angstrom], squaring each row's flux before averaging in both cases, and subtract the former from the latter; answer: -3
